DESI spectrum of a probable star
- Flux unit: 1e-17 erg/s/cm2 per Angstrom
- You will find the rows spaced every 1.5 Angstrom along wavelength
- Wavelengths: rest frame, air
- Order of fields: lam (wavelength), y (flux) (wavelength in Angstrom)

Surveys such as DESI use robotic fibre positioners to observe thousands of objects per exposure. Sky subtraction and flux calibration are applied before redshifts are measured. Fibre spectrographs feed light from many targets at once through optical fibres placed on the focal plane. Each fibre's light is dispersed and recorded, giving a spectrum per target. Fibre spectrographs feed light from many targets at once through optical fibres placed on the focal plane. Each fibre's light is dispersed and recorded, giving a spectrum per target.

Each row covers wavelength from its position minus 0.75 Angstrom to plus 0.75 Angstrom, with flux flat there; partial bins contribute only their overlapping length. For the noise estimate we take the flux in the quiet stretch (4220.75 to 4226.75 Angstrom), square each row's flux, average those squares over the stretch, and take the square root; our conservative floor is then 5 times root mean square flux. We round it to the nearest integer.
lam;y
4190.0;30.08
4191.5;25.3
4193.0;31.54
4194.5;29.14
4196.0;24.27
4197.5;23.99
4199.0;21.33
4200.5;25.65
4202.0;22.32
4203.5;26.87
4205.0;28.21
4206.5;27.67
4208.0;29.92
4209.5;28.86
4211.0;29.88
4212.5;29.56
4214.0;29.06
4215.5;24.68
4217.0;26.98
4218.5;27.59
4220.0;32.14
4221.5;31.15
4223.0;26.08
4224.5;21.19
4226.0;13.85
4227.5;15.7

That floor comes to 120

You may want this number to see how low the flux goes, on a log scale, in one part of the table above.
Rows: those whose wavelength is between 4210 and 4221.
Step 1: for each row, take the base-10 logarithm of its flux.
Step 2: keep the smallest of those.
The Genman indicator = 1.39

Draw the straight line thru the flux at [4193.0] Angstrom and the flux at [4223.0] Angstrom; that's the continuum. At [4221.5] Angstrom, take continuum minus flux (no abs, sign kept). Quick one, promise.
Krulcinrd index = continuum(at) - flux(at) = -4.8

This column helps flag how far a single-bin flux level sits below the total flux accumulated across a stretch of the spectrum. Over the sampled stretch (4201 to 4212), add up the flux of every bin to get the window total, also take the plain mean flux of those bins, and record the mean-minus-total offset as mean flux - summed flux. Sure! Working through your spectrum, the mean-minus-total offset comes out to -166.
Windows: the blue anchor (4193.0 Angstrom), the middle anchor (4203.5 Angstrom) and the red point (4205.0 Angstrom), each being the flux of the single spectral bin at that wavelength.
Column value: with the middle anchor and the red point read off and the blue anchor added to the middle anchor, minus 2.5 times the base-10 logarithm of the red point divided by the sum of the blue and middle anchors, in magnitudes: 0.79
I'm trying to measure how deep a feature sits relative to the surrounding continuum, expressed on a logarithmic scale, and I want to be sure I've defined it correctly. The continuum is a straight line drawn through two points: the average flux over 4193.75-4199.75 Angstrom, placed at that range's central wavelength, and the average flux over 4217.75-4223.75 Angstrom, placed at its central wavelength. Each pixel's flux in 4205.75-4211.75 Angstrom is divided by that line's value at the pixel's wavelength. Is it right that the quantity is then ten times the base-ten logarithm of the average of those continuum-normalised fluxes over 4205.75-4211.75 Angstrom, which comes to 0.33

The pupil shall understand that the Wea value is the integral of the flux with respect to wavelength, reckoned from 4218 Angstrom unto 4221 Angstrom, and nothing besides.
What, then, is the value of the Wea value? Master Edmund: 90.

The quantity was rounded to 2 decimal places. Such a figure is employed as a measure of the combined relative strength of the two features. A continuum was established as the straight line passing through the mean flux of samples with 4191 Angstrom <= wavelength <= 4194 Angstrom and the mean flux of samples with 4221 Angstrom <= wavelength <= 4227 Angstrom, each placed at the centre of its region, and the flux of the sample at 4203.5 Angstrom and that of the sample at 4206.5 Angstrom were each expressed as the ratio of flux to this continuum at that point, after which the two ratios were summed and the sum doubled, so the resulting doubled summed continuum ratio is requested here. 4.16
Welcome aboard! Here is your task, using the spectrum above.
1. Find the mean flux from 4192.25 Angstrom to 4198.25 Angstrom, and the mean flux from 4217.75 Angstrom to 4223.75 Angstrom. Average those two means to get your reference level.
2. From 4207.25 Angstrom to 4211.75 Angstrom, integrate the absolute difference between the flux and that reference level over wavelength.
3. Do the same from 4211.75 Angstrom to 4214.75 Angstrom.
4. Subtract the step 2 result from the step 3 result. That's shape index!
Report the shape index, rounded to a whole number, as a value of -3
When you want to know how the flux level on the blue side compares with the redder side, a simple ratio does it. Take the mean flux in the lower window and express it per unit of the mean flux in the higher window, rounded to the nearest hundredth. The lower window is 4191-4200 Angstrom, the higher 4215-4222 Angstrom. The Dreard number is 0.91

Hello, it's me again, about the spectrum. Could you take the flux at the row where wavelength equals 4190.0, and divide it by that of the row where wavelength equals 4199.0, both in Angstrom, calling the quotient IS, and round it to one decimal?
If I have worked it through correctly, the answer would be 1.4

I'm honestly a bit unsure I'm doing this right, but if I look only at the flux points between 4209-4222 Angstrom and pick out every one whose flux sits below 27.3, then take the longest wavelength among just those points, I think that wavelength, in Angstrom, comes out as 4217.0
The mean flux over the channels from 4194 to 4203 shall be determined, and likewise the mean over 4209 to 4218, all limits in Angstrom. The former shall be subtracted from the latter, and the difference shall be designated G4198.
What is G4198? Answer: 3.7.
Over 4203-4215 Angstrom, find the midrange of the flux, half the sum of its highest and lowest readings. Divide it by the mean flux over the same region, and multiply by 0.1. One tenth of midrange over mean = 0.099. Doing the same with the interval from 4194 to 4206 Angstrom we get 0.100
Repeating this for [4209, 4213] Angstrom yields 0.100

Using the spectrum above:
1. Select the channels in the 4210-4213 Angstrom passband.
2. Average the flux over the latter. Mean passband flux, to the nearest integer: 30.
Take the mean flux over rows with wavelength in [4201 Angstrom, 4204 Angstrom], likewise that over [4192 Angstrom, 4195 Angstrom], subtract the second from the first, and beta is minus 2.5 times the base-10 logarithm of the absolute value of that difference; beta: -1.9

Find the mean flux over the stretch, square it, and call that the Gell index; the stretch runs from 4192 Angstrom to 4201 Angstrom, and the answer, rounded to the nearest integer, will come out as 675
